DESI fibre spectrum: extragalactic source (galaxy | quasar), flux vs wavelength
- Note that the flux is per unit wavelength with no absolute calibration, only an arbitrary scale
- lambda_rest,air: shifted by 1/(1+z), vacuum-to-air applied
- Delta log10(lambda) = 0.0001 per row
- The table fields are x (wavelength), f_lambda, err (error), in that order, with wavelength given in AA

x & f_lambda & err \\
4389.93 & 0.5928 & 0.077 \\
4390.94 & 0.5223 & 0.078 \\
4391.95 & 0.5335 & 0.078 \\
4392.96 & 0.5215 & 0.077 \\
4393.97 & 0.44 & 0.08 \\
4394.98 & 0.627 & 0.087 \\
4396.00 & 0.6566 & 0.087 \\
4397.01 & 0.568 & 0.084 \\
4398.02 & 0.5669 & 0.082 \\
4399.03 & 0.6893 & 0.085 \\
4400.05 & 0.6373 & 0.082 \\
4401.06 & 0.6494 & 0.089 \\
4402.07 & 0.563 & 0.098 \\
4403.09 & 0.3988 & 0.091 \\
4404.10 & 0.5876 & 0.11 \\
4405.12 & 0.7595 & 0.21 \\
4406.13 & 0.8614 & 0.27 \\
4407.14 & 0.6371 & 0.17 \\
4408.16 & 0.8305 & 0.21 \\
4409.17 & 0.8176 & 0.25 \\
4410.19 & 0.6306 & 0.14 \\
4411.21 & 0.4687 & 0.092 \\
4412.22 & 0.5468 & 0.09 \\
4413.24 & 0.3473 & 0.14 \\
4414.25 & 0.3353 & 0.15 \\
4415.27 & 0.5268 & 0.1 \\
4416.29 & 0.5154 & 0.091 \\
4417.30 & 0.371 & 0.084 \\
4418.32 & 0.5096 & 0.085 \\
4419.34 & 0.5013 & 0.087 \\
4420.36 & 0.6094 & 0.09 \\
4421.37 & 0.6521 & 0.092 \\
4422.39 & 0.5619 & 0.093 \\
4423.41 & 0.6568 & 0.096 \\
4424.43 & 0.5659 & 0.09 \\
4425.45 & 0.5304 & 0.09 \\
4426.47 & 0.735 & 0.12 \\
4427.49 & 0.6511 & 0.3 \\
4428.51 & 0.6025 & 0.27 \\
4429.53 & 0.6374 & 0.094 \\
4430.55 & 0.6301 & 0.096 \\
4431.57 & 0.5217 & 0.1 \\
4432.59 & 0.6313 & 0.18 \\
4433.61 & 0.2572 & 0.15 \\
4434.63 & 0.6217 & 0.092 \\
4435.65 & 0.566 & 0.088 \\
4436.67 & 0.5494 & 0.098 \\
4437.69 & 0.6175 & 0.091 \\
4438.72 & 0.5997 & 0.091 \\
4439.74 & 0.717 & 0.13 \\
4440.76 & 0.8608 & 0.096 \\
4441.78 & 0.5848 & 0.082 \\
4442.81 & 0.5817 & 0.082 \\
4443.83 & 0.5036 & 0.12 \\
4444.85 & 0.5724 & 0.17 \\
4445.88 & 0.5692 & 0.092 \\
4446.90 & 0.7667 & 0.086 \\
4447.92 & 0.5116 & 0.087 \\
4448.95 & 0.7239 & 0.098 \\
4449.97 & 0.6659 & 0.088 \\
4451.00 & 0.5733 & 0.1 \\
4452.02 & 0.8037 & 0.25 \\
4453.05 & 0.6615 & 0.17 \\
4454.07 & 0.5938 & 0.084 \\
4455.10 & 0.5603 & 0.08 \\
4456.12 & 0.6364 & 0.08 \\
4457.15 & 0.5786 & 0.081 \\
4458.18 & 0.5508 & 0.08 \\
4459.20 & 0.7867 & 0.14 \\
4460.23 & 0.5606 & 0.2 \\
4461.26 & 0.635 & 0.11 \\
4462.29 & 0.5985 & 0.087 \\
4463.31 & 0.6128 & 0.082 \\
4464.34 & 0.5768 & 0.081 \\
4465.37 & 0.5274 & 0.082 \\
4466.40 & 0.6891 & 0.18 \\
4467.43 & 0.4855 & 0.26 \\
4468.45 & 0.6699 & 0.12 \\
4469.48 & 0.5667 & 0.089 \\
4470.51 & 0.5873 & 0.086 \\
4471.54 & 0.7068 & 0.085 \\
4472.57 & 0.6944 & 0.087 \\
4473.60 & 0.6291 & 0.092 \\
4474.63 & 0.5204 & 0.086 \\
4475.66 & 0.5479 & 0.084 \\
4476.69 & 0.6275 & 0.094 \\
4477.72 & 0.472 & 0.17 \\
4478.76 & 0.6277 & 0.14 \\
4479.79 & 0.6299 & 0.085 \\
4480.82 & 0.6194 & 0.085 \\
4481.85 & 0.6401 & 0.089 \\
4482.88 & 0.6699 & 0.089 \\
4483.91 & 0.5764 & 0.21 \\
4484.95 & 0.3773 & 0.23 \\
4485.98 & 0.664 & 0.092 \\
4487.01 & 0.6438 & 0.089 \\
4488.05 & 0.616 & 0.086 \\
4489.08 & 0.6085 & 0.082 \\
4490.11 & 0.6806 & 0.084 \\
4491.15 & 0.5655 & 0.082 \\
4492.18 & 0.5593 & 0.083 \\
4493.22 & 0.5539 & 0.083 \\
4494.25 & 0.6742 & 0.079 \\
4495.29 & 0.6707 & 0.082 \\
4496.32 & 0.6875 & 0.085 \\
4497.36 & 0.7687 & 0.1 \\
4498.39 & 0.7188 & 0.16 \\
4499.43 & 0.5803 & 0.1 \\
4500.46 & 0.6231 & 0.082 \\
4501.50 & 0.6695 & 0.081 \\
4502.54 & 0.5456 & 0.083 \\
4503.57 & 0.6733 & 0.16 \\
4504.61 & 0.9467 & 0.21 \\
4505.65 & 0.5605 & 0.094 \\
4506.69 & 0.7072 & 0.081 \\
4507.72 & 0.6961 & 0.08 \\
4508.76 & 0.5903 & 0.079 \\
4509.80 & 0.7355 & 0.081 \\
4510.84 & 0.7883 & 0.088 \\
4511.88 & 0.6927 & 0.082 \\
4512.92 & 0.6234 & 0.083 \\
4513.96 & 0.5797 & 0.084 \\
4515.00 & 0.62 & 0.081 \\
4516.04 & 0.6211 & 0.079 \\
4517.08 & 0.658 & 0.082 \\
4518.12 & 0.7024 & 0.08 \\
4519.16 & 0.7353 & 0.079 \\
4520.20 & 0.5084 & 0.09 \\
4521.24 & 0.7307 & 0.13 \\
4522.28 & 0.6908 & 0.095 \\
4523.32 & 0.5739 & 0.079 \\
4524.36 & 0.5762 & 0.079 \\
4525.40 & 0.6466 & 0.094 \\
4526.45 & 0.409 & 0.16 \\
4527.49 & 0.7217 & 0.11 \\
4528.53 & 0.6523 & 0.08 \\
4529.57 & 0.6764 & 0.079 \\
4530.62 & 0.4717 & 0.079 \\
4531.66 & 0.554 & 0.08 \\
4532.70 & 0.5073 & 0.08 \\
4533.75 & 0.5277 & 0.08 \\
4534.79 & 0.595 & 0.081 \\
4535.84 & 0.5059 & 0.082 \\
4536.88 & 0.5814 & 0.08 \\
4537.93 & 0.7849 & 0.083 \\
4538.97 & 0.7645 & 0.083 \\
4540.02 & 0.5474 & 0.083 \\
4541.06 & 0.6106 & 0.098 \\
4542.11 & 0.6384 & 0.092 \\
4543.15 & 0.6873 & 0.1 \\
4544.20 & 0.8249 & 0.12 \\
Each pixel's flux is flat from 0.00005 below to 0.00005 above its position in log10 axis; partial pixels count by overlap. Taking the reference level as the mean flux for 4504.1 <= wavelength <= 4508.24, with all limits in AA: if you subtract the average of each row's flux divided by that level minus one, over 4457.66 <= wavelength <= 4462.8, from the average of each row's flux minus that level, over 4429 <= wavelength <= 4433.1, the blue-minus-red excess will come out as 0.02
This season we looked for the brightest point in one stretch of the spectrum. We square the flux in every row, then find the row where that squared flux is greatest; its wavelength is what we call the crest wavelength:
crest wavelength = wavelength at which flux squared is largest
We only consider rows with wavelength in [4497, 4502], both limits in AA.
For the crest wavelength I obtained 4497.36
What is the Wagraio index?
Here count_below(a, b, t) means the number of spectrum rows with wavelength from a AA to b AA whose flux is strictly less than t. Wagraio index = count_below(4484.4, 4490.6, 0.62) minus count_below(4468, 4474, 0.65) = 0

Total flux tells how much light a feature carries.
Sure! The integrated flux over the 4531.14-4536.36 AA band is 2.81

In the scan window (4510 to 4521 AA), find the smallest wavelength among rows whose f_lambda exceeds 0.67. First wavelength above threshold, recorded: 4510.84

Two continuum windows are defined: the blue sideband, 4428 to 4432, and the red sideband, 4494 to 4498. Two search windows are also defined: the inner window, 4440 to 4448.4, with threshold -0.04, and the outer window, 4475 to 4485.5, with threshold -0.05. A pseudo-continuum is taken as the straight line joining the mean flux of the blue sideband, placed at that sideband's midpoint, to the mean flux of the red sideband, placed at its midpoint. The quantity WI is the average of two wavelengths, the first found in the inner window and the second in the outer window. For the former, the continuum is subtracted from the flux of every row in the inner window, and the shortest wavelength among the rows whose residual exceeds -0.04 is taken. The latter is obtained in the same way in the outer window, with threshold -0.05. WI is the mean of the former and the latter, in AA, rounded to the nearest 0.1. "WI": 4458.7 AA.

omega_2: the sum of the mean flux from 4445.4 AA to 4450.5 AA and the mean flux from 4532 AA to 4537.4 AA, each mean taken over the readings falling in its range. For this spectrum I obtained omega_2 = 1.19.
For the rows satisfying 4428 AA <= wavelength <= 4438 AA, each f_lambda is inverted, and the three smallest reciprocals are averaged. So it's 1.58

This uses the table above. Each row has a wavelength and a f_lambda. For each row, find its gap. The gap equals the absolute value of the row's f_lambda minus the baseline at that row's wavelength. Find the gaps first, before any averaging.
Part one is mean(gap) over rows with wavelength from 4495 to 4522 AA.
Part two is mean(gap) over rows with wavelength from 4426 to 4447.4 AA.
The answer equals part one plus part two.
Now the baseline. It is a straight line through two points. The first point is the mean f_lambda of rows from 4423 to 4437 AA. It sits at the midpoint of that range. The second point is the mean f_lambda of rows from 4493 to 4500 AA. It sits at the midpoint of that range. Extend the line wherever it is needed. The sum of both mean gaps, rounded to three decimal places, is 0.146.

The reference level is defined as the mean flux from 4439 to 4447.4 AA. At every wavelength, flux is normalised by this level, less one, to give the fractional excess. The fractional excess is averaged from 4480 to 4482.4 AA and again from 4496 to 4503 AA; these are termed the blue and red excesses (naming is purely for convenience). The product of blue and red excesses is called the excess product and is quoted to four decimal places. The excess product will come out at -0.0004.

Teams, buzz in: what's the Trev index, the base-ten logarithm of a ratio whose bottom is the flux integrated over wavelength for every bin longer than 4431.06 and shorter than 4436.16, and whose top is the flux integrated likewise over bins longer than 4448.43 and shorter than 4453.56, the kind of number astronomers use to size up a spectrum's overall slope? 0.122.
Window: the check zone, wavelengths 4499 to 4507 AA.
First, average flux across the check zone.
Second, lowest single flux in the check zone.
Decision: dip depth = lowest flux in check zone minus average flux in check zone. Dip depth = -0.12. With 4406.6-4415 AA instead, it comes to -0.24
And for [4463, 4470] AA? -0.10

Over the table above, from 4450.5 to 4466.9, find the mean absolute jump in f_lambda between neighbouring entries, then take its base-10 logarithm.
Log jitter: -1.01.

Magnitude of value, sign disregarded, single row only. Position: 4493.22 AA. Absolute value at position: 0.55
